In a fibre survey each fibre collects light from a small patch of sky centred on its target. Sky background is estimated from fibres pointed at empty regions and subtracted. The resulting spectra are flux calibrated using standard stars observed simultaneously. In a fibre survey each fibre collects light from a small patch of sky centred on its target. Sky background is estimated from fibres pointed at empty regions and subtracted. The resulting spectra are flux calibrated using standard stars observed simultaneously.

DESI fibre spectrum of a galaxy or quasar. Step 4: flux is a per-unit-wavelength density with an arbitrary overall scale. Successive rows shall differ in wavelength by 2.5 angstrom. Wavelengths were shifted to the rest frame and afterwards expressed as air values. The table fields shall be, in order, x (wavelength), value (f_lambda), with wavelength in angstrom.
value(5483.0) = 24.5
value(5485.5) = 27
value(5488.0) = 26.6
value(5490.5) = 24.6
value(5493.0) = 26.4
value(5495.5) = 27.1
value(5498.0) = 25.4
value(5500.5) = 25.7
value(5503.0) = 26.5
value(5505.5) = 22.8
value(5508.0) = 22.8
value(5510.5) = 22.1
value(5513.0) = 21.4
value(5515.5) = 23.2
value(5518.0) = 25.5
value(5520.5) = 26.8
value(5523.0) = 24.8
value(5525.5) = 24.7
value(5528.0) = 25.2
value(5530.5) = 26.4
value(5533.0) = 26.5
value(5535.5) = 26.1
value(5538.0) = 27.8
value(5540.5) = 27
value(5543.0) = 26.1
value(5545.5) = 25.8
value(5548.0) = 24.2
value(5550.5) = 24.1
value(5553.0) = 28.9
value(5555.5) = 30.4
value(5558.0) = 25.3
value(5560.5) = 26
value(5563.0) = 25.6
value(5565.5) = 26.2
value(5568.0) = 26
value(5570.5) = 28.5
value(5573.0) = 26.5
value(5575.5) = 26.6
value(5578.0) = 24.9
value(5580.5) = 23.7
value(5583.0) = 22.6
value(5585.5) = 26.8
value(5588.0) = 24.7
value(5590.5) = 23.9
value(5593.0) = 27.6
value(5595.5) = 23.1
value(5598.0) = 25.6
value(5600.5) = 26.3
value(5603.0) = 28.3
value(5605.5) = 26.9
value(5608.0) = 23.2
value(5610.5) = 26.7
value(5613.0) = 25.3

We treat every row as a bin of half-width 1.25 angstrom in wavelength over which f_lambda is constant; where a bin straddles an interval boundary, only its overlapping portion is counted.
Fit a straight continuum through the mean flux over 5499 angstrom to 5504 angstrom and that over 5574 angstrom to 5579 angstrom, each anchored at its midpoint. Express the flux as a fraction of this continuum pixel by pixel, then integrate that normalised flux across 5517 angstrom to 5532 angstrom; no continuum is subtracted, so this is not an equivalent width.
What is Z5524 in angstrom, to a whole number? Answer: 15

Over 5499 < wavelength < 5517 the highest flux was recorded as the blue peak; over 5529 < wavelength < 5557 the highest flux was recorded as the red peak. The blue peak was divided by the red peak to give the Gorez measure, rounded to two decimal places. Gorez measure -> 0.87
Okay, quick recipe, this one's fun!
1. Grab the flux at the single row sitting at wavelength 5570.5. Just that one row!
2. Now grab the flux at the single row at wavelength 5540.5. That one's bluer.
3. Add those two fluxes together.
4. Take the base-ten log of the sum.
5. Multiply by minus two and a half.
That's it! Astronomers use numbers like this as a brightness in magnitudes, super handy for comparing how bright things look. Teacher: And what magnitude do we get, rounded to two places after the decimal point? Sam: -4.36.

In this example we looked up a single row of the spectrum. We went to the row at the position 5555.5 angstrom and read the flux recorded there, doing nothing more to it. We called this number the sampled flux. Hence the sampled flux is 30.4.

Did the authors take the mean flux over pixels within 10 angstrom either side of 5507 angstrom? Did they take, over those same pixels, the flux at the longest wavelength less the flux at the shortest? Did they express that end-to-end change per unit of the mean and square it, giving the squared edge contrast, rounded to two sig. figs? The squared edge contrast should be 0.0086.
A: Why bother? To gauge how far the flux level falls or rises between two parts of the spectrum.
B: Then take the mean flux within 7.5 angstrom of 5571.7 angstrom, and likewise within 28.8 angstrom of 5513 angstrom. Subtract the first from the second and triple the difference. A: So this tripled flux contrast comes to -3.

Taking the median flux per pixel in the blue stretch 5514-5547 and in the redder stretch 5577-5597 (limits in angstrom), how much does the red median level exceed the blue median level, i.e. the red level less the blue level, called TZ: -1.8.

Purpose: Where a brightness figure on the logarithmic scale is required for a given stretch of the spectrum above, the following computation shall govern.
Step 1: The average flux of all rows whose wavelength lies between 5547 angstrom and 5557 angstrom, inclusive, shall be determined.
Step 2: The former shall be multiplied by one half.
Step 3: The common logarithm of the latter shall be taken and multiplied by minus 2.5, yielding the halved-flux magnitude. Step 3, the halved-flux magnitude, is -2.82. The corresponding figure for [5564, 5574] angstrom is -2.82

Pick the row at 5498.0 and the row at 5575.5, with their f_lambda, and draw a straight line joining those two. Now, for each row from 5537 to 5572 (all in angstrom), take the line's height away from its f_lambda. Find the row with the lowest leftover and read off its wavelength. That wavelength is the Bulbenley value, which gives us 5550.5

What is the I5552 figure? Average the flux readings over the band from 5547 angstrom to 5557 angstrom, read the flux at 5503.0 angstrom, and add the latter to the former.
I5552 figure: 53.4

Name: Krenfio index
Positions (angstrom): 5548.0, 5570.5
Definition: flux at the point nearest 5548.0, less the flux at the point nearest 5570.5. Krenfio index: -4.3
